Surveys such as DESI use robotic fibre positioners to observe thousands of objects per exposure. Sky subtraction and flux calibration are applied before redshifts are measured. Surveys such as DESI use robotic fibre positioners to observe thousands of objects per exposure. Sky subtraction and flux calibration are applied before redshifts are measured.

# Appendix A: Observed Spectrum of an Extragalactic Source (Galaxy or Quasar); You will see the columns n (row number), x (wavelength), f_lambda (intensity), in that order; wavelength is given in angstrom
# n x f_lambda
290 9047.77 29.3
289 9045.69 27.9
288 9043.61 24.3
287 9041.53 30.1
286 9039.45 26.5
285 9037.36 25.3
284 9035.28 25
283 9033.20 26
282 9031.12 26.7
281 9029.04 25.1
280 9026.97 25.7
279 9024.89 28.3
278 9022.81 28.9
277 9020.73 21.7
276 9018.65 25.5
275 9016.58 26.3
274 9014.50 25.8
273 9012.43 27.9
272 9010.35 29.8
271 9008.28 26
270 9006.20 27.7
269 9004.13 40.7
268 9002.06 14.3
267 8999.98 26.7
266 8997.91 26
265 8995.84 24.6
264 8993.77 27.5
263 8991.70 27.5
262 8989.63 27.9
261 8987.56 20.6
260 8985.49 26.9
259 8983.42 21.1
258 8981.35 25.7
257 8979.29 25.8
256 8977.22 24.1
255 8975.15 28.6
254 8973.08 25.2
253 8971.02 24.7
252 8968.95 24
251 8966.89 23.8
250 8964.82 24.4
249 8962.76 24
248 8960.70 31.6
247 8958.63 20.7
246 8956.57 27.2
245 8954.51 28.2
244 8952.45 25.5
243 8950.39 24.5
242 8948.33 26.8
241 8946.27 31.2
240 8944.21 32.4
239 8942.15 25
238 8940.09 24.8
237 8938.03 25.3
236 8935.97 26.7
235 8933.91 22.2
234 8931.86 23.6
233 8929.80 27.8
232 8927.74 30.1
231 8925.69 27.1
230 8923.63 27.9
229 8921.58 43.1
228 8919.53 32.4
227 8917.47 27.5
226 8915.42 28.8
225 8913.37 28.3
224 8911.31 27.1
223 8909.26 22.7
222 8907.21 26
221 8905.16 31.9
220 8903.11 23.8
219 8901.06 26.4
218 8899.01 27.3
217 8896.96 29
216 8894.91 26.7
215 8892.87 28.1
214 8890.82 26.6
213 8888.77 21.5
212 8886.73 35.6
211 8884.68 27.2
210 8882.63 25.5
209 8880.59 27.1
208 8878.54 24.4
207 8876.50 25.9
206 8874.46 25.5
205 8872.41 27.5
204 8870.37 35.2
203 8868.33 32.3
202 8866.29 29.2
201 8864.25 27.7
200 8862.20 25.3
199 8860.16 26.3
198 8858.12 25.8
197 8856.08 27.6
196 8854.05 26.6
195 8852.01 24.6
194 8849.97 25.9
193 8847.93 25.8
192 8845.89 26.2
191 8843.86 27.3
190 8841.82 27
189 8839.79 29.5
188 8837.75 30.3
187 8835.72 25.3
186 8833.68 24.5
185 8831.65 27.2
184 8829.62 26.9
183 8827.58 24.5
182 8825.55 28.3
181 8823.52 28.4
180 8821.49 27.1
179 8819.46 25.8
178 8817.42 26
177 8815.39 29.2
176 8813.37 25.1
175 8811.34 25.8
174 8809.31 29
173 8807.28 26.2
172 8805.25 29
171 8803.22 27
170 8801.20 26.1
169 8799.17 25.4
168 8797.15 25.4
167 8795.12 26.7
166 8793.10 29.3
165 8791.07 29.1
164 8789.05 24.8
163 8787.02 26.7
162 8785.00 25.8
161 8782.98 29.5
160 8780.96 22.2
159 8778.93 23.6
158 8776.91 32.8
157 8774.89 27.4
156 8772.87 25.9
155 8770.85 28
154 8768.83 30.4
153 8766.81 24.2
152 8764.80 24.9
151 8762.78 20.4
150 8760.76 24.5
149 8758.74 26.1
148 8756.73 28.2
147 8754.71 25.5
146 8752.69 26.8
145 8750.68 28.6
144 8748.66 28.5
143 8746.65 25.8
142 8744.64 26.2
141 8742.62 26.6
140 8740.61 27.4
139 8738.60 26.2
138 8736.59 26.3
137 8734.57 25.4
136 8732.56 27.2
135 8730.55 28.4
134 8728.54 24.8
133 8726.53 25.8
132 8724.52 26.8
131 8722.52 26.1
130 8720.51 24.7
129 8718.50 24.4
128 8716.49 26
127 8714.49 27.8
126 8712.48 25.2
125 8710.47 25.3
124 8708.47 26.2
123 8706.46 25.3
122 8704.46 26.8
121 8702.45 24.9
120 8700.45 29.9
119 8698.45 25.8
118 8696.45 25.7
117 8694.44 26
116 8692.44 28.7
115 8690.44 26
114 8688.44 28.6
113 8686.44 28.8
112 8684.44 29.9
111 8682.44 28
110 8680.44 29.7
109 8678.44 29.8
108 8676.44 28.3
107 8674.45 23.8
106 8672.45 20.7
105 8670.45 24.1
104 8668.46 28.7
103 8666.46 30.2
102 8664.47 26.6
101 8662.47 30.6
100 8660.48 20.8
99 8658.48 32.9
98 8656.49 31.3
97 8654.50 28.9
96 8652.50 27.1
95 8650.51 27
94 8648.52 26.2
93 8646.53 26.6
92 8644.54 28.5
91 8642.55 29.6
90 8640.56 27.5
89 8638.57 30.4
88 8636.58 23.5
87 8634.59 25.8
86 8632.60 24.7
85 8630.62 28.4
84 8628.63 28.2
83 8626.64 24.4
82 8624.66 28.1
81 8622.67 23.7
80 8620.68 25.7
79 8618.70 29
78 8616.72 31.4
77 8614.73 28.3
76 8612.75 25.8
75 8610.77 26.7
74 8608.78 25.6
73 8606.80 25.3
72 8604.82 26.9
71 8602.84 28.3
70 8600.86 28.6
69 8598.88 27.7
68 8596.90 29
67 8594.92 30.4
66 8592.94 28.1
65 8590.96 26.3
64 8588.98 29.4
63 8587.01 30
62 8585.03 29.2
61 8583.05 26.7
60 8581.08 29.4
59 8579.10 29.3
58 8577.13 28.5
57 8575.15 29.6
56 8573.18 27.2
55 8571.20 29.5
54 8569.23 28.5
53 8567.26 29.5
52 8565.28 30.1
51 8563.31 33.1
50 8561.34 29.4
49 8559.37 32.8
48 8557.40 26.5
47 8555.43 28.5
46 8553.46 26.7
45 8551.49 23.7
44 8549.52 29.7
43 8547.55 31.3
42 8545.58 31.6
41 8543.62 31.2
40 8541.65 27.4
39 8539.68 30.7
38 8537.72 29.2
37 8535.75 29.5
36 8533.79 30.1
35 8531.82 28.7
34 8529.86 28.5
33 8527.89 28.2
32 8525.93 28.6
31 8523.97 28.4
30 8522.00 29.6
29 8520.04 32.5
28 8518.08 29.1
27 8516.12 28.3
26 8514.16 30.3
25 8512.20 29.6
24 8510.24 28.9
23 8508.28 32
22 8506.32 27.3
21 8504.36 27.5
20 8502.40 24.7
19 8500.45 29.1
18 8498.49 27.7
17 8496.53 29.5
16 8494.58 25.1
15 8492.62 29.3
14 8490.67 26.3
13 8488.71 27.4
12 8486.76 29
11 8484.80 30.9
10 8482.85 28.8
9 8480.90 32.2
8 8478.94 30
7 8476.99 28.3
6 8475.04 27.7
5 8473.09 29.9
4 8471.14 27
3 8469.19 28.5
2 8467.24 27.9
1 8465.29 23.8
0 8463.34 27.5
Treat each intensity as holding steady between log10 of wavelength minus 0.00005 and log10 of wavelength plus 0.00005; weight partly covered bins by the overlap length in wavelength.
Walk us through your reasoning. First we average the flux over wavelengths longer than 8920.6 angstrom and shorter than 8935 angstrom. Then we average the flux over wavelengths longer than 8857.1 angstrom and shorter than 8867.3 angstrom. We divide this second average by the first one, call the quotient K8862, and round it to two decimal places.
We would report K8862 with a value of 0.93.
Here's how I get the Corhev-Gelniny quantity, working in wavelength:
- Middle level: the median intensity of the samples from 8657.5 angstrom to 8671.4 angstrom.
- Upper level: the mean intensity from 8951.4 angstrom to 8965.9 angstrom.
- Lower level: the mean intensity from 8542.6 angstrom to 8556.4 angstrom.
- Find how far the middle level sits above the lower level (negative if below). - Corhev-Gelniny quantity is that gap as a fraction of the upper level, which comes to -0.010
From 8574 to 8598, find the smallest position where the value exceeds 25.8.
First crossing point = 8575.15 angstrom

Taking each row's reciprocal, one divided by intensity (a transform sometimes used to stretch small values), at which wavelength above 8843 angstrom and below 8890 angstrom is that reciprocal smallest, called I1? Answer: 8886.73 angstrom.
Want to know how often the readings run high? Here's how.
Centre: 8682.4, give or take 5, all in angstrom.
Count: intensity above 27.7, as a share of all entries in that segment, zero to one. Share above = 1.0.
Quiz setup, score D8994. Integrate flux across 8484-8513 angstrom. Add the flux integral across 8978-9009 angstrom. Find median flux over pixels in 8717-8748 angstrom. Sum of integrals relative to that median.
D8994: 62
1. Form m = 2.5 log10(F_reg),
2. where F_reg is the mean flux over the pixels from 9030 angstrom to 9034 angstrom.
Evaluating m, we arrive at 3.55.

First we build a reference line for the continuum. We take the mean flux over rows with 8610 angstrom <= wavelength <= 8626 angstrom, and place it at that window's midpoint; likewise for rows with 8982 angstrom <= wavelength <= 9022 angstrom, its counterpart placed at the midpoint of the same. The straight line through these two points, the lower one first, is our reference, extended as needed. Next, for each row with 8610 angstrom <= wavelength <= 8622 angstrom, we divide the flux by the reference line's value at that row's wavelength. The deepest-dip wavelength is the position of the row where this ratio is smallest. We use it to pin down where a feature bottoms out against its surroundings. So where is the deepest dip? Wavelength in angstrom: 8620.68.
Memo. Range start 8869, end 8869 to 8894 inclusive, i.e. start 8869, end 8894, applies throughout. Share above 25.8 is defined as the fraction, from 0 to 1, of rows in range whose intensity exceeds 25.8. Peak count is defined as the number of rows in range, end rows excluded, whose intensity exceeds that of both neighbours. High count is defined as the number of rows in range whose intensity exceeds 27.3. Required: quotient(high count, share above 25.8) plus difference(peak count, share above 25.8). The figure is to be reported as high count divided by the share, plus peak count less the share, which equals 8.3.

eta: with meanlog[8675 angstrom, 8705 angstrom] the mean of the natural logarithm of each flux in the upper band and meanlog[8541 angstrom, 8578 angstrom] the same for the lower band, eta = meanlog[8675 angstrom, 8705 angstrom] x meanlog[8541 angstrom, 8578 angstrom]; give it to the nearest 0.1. 11.2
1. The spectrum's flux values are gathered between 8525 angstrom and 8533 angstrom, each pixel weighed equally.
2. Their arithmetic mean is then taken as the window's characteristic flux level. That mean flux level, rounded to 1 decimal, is 28.5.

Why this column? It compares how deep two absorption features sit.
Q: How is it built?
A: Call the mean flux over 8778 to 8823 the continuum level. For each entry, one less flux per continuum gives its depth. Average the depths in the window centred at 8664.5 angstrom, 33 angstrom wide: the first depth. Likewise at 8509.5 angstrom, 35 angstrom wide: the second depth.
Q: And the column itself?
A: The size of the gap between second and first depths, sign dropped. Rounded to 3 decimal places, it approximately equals 0.049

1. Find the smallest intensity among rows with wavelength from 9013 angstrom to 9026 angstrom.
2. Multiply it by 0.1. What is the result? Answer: 2.17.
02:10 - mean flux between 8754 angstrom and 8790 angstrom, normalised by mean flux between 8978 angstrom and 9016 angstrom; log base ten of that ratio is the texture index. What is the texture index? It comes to 0.00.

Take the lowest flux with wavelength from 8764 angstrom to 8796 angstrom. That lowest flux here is 22.2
